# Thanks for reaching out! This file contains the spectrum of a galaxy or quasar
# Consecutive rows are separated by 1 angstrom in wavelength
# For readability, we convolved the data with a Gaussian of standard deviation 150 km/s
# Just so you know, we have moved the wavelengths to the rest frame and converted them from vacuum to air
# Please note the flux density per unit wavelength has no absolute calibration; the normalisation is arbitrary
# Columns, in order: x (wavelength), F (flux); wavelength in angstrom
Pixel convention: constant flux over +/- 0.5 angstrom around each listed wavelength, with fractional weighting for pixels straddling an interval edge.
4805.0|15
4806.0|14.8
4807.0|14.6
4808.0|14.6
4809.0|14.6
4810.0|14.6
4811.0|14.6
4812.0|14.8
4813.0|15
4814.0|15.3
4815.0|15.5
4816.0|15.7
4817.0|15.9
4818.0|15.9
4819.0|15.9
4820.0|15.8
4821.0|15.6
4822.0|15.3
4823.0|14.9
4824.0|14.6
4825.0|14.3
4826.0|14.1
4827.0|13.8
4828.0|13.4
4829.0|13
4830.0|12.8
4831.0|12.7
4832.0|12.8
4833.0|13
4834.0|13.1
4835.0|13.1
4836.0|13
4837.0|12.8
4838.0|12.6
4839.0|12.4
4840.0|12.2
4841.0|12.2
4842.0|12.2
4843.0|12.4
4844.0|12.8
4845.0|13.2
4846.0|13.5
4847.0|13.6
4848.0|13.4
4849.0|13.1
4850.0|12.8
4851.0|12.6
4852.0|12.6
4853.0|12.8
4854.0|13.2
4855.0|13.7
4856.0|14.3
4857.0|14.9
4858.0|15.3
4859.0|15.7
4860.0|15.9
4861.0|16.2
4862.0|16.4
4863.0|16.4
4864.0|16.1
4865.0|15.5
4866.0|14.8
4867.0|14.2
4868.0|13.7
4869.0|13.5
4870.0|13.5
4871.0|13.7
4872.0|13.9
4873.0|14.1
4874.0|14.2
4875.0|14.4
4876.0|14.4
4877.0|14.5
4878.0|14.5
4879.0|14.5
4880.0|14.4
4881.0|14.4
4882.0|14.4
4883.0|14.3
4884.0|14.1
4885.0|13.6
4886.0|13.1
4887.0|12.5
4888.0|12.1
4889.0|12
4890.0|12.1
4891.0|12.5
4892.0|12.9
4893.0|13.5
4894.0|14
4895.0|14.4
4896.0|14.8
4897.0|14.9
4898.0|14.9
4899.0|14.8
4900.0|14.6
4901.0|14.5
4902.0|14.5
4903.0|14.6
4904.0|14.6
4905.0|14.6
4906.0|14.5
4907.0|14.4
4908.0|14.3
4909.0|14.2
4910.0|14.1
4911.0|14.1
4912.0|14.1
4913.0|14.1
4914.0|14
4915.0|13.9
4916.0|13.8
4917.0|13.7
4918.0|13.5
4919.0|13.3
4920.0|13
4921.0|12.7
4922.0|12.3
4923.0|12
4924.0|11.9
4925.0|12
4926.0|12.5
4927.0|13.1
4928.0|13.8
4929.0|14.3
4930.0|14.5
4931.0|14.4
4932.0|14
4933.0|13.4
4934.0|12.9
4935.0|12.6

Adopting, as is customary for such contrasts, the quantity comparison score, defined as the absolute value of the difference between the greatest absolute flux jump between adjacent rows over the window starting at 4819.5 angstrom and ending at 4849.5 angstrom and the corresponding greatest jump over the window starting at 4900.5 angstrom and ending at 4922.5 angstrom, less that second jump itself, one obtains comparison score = -0.4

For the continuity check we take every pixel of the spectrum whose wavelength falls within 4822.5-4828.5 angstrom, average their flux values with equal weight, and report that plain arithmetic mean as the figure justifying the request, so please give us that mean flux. 14.2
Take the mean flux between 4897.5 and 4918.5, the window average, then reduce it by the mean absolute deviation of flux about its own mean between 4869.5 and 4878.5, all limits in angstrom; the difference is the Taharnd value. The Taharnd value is 14.0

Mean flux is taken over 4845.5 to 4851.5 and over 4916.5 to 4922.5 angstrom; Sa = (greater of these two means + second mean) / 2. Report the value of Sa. 13.1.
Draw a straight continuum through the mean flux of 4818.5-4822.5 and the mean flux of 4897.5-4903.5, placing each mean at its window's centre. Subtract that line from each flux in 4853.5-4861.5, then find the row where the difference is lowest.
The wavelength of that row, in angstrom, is 4854.0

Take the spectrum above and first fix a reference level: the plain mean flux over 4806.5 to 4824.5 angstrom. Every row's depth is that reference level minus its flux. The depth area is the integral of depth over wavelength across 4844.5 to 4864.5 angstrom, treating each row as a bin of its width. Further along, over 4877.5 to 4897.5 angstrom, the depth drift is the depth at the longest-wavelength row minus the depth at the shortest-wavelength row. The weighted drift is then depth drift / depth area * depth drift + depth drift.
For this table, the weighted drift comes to -0.4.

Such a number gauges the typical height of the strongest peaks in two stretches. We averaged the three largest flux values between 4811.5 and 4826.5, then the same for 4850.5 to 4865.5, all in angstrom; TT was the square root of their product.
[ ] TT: 16.1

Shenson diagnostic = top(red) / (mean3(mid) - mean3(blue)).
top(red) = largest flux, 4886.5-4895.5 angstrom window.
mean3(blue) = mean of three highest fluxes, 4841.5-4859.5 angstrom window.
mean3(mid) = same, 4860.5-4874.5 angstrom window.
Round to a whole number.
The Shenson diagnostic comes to 14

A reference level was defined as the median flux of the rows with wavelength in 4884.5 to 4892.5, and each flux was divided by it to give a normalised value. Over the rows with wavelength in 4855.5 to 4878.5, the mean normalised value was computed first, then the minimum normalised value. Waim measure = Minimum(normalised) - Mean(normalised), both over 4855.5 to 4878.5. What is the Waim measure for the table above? -0.10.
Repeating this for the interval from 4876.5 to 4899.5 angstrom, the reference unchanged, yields -0.14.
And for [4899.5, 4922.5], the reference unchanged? -0.13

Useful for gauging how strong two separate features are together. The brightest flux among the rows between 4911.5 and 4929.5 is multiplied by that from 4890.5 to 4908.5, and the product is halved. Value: 107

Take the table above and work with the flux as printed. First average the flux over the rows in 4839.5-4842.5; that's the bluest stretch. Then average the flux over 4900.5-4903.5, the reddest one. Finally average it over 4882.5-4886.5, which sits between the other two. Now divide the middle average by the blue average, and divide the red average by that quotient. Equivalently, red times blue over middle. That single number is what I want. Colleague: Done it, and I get 12.9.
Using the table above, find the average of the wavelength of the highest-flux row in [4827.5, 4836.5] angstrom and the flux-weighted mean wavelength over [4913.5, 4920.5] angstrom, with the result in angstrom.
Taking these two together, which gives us 4872.5 angstrom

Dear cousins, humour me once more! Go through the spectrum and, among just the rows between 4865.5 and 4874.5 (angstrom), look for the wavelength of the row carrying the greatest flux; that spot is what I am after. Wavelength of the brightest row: 4866.0 angstrom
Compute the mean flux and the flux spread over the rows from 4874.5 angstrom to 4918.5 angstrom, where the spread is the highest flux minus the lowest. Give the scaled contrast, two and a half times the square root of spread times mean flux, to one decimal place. 15.9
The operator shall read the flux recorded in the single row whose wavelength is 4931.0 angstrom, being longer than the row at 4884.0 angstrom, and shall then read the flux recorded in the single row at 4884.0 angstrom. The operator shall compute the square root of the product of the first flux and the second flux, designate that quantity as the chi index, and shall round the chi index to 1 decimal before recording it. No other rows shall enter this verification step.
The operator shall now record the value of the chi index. 14.2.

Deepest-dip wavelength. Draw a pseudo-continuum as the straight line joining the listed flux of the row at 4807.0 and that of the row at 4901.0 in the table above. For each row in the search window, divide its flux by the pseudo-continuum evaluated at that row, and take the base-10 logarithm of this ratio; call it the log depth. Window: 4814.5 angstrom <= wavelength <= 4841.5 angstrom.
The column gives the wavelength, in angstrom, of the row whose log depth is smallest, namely 4840.0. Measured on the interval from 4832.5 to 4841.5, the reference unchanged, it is 4840.0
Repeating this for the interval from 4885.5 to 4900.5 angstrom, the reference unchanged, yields 4889.0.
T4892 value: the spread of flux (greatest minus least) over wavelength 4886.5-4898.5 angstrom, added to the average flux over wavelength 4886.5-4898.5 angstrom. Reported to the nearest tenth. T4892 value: 16.3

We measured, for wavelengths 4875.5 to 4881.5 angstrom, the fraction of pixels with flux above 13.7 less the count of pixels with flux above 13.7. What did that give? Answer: -5.0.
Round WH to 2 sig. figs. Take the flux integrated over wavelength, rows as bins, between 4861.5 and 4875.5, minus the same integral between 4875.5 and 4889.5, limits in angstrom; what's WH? 12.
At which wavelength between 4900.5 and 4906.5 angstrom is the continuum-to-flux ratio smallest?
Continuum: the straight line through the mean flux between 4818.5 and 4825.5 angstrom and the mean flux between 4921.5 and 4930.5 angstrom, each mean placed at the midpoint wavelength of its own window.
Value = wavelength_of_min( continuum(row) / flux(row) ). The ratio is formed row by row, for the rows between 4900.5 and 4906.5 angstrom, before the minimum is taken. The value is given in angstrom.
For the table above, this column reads 4905.0 angstrom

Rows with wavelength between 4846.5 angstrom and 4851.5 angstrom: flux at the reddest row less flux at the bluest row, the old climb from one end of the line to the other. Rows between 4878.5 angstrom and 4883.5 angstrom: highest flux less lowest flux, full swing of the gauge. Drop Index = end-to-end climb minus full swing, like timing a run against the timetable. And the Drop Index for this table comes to -1.2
